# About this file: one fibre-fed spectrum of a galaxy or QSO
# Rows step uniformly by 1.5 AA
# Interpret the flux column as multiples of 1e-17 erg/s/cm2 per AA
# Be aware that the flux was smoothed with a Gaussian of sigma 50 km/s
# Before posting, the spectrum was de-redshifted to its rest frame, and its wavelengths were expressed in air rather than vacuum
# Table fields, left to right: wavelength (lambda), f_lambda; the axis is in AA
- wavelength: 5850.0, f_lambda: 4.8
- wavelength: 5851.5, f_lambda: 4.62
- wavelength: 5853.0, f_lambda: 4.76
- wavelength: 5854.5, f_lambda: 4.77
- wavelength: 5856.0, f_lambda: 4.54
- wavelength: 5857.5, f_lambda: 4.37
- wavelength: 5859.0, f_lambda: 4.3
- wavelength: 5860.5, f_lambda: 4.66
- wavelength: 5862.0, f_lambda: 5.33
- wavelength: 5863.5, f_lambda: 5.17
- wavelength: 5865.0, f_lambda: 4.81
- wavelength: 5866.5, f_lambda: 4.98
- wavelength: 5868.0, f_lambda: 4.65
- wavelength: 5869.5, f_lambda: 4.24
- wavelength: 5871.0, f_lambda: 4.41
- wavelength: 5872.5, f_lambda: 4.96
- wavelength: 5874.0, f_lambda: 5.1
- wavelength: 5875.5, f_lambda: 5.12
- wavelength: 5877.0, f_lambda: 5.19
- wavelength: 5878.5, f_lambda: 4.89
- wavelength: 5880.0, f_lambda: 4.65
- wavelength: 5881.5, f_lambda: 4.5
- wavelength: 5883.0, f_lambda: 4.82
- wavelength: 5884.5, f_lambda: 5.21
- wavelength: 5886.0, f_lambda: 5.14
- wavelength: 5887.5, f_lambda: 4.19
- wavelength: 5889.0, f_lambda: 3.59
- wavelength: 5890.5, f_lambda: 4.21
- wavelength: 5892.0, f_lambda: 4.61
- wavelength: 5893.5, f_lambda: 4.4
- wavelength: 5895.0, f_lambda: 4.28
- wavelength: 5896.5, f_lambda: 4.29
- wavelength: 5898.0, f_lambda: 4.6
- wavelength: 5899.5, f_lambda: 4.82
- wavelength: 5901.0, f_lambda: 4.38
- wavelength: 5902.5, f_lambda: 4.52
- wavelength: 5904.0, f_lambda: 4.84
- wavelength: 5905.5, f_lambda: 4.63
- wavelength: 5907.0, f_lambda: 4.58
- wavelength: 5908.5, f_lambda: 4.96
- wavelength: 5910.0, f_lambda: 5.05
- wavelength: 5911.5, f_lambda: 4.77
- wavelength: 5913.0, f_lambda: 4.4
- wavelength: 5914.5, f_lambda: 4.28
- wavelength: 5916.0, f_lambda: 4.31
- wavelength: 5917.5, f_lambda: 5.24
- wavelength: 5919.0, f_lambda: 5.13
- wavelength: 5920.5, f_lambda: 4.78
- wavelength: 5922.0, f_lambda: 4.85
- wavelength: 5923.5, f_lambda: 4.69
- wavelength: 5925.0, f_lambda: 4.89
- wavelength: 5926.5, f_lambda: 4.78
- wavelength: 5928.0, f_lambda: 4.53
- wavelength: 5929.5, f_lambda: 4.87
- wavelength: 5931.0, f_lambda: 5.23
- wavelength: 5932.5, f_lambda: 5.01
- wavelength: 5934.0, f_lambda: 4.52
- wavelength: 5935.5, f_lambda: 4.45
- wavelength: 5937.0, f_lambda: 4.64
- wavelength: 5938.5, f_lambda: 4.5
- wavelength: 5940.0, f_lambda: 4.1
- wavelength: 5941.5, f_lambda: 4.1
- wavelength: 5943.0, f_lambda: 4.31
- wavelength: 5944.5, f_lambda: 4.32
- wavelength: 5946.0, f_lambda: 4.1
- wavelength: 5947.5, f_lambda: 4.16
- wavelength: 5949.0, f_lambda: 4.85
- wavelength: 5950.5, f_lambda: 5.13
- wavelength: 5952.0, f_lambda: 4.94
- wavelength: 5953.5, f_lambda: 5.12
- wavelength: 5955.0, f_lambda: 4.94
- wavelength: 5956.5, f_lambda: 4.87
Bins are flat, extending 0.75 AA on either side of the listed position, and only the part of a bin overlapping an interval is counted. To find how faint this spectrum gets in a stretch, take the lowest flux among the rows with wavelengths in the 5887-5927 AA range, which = 3.59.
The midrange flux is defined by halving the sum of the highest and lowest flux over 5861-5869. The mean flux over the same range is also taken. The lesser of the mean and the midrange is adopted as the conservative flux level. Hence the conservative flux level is 5.0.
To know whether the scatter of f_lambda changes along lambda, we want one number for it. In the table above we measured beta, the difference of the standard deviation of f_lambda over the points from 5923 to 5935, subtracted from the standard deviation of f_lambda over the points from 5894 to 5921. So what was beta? 0.07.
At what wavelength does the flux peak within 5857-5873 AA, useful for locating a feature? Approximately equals 5862.0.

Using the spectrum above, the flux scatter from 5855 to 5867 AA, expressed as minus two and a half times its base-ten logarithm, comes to 1.1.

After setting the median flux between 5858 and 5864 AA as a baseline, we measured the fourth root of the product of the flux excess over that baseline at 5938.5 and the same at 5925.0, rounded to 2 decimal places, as 0.32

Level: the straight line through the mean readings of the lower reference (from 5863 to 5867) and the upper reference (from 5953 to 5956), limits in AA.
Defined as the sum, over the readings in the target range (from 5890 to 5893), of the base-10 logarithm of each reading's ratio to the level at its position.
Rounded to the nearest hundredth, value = -0.11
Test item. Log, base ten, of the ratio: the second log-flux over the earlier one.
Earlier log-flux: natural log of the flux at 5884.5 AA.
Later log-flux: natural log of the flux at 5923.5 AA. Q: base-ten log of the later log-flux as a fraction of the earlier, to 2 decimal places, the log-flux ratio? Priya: -0.03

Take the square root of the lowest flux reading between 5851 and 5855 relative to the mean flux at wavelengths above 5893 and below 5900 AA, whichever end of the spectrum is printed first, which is 1.02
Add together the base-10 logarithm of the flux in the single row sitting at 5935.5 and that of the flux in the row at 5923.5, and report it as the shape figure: 1.32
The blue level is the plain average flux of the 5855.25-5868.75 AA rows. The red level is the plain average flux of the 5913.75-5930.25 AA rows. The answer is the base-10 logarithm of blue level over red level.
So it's -0.0002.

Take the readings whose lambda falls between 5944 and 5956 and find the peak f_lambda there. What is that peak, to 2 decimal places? 5.13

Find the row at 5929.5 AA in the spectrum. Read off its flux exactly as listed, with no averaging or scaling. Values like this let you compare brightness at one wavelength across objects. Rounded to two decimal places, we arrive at 4.87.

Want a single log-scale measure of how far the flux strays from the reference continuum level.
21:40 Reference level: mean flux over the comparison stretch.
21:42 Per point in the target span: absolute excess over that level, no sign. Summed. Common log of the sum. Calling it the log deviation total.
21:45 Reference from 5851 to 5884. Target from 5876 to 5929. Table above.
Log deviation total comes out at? 1.0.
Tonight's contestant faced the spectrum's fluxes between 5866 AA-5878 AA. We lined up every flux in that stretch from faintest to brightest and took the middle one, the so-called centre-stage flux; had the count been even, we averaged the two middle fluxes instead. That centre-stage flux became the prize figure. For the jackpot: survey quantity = 4.97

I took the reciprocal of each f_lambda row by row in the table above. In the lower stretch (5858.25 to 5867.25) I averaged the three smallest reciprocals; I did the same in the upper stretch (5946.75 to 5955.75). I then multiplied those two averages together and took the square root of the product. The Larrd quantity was 0.196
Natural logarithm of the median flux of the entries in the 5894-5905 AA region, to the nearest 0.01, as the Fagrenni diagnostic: 1.51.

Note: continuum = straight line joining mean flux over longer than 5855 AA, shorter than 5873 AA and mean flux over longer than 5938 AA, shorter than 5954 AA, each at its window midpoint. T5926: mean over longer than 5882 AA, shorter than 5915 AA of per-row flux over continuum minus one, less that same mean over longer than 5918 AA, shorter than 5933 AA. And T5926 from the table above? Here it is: -0.08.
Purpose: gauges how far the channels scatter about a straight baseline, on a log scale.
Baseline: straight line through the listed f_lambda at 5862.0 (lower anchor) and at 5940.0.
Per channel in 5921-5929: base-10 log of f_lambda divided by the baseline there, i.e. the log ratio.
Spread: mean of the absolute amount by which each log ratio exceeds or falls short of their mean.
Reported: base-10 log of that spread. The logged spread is -2.0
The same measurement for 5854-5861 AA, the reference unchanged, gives -1.8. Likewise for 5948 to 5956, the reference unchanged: -2.0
